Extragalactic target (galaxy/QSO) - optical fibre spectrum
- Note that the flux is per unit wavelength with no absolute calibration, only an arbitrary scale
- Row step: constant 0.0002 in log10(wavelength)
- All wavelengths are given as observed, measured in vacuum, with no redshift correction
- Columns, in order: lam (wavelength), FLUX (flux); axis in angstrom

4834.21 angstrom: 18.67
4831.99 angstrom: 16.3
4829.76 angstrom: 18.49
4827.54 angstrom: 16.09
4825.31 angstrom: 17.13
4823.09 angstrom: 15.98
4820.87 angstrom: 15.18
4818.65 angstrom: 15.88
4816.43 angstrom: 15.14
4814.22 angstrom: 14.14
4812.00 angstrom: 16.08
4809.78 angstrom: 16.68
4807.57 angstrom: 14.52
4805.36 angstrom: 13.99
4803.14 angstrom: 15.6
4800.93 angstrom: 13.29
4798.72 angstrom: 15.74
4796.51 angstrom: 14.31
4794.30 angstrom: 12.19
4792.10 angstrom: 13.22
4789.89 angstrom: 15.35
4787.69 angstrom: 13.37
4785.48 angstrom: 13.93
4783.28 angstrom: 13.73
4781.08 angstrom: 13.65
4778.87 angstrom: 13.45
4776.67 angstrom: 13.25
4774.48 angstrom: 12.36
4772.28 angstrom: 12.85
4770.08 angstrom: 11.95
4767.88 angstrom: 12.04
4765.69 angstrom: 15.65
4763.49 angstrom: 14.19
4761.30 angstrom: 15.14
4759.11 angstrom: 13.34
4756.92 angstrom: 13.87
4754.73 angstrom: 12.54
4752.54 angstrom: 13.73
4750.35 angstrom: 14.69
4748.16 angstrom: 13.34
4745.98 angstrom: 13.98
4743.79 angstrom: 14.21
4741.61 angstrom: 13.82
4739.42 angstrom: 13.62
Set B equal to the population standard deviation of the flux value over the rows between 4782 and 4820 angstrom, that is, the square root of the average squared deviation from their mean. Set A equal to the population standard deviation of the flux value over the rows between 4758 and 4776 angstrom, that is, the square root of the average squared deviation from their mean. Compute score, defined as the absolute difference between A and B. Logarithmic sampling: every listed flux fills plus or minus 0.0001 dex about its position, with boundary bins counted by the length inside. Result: 0.135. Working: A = 1.32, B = 1.2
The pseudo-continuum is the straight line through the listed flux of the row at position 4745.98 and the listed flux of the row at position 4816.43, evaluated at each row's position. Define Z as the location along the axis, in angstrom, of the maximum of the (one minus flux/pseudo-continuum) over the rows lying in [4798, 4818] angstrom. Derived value 4800.93 angstrom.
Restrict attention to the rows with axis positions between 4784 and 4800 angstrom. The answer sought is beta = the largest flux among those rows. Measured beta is 15.74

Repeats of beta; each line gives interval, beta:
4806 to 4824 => 16.68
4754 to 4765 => 15.14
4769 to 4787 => 13.93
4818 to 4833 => 18.49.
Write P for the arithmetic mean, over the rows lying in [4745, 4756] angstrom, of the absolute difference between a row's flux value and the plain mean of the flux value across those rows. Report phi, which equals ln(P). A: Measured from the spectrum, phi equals -0.6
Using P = 0.57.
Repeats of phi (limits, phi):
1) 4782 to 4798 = -0.4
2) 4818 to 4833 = -0.2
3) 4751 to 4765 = -0.5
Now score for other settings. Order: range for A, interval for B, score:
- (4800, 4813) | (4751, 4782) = 0.150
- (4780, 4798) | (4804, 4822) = 0.051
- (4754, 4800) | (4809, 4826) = 0.231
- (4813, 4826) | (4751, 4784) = 0.089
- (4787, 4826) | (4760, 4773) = 0.156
